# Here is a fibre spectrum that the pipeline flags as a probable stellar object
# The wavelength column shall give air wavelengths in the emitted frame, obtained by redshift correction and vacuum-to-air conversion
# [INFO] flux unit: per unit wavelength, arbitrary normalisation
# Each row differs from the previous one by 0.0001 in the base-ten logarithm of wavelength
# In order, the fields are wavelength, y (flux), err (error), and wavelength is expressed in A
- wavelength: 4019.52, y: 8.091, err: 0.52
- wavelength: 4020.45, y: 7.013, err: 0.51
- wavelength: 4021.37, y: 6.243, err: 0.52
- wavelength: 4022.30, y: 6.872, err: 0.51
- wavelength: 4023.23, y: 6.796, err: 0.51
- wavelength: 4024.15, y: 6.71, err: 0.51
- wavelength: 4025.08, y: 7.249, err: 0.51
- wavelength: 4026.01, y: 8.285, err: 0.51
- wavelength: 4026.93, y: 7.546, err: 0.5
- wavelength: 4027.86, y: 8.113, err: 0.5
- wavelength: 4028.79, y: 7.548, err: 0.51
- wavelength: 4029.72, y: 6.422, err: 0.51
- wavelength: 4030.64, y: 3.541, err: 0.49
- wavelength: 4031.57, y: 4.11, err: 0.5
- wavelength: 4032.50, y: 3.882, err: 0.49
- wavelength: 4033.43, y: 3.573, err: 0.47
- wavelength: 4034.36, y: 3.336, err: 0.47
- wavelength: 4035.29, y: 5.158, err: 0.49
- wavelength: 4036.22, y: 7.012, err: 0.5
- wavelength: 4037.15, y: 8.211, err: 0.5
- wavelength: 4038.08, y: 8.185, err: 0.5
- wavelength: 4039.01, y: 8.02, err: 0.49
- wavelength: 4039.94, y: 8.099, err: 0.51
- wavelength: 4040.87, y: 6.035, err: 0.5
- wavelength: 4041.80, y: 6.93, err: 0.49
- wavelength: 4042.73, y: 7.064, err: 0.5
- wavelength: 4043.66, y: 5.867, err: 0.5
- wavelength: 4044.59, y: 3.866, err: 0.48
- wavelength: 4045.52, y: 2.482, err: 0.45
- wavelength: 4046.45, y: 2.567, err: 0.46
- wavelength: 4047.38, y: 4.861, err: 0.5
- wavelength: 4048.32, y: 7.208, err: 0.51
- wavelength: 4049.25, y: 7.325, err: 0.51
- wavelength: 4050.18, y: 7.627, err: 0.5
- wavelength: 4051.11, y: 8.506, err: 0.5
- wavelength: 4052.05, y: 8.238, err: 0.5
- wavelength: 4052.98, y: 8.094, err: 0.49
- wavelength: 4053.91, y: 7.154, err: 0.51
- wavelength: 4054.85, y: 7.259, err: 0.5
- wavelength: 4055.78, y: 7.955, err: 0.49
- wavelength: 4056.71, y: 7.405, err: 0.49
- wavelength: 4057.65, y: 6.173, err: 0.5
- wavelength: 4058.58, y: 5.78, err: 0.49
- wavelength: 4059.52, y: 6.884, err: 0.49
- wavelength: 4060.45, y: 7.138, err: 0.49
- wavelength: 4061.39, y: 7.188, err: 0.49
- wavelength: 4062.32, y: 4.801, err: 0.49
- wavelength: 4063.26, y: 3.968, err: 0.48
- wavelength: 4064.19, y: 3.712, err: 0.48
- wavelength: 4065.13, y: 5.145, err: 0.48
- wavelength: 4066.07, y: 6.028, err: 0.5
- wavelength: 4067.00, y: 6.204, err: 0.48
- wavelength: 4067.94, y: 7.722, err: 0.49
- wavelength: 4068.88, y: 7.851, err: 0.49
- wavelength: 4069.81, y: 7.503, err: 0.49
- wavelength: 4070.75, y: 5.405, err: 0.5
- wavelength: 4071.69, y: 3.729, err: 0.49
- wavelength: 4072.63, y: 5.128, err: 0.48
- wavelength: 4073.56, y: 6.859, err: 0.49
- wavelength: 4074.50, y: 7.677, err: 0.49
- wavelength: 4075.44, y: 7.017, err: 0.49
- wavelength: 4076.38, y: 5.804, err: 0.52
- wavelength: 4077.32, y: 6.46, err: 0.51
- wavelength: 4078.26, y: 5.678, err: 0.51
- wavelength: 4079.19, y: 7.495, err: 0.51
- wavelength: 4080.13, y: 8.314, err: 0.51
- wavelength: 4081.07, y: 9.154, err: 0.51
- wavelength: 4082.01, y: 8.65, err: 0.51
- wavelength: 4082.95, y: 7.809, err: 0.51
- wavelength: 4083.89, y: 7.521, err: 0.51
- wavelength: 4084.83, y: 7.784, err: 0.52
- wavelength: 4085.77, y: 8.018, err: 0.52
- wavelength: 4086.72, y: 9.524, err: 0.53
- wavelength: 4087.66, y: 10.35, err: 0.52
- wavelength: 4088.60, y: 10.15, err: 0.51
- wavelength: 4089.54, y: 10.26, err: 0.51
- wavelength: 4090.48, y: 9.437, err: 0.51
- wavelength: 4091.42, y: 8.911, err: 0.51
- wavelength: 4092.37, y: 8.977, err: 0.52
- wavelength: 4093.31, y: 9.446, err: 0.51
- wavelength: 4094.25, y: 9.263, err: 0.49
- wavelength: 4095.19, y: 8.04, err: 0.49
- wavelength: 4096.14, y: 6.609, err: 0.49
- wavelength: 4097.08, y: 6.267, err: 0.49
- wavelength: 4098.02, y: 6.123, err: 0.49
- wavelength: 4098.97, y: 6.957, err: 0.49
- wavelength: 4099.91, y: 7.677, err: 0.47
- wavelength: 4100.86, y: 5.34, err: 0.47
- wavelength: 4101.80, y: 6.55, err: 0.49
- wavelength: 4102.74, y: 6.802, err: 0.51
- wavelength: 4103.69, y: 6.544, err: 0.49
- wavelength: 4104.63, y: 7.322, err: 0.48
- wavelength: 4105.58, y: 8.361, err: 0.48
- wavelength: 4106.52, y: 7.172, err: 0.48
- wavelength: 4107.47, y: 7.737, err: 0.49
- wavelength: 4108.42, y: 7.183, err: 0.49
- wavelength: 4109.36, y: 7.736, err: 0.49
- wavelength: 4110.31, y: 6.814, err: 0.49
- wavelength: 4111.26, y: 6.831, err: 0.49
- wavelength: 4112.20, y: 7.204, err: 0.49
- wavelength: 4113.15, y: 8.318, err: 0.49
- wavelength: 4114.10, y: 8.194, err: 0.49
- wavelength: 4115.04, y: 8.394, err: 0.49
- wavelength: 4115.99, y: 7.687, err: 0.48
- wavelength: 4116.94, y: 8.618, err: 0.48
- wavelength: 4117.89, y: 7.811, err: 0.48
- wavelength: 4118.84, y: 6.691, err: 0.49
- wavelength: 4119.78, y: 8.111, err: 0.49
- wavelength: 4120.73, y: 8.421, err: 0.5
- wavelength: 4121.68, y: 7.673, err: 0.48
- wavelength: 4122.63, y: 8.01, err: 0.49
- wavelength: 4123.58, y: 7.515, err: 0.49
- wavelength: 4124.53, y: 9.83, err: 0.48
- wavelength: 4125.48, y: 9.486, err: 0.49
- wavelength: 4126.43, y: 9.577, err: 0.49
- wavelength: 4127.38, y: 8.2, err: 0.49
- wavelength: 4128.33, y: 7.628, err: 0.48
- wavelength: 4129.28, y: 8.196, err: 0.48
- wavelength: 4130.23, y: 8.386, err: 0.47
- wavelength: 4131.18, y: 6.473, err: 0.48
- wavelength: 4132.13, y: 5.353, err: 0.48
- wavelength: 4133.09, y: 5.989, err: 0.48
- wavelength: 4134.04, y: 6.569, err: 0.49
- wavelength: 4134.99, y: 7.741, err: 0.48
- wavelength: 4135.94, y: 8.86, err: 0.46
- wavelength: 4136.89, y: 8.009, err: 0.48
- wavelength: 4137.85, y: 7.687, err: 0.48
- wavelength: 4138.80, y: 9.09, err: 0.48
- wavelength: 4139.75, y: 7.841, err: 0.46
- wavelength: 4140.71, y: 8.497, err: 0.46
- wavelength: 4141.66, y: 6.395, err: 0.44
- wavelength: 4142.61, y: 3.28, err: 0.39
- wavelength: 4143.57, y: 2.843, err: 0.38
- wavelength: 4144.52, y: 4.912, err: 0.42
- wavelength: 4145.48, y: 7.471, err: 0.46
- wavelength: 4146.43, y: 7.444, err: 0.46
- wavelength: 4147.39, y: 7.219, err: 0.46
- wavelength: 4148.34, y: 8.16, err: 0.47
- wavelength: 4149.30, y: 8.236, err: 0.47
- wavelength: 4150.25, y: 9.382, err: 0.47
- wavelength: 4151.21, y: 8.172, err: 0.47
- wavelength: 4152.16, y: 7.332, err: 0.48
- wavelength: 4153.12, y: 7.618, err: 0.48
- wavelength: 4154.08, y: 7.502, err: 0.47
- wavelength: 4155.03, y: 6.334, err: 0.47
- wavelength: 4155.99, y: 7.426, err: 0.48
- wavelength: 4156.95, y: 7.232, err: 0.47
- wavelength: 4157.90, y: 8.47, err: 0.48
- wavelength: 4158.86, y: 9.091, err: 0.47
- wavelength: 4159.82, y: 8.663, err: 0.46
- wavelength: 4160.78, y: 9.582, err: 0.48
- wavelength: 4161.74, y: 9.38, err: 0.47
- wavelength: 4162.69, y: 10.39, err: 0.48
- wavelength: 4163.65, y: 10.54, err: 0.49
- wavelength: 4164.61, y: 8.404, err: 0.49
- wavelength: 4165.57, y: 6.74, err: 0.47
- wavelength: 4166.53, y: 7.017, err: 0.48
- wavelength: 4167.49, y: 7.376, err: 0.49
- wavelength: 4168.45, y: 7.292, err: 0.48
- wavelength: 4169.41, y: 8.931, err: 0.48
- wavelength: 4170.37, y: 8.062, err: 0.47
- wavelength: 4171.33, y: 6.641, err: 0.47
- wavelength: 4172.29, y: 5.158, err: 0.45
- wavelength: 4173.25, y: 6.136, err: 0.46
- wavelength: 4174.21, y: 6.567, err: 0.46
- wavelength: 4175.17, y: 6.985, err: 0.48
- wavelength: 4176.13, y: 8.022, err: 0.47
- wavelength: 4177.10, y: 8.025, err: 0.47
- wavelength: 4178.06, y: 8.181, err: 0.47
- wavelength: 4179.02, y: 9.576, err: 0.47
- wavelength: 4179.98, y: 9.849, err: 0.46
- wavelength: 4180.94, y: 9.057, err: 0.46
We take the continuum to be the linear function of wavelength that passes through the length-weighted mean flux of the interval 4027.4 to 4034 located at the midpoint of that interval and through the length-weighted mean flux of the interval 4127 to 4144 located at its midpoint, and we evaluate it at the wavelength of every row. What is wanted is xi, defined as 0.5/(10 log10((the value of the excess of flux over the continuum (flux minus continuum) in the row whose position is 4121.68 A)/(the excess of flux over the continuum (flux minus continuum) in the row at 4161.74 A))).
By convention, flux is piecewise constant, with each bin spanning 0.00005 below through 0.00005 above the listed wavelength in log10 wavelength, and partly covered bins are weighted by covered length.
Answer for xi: -0.15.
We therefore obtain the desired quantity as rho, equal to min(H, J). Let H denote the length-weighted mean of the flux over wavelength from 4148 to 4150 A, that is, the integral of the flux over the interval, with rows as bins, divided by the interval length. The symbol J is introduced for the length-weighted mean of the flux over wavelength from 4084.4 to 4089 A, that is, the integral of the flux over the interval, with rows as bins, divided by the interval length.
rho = 8.3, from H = 8.3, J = 9.2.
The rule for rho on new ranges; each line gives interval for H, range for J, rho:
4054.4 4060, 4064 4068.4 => 5.9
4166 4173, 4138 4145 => 6.2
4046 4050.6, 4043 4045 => 5.1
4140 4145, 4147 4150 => 5.3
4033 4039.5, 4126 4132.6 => 6.2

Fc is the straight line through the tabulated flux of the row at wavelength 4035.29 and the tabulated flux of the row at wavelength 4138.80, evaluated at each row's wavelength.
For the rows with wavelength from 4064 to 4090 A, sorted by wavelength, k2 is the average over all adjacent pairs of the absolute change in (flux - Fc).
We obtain 0.87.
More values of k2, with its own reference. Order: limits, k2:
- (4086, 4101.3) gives 0.69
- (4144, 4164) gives 0.72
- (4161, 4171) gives 0.91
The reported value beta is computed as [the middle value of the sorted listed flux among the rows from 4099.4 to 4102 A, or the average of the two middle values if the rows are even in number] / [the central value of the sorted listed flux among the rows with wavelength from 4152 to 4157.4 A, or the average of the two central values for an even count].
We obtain 0.89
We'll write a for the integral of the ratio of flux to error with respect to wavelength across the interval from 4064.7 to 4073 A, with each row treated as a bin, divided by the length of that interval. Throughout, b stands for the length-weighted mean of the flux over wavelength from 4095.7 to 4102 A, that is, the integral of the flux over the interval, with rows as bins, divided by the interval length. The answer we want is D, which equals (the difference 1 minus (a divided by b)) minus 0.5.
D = -1.4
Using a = 12.5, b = 6.5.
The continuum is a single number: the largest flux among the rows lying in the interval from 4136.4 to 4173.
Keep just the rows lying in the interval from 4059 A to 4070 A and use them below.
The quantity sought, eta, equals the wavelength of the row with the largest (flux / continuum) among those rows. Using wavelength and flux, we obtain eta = 4068.88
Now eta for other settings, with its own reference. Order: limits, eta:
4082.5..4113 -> 4087.66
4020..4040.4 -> 4026.01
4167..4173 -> 4169.41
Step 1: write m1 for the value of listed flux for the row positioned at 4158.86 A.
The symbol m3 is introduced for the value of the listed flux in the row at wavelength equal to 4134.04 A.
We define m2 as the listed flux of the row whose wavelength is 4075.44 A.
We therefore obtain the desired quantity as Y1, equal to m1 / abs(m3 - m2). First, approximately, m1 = 9.091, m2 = 7.017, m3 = 6.569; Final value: 20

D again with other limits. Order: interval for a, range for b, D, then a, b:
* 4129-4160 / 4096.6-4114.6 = -1.7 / 15.6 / 7.1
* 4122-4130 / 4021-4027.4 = -2.0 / 17.6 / 7.1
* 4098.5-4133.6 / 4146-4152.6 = -1.5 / 15.6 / 8.0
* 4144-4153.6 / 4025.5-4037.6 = -2.3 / 16.3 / 5.9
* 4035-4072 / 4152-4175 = -1.2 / 13.0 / 7.8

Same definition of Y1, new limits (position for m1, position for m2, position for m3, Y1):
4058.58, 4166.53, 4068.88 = 7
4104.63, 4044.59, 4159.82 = 2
